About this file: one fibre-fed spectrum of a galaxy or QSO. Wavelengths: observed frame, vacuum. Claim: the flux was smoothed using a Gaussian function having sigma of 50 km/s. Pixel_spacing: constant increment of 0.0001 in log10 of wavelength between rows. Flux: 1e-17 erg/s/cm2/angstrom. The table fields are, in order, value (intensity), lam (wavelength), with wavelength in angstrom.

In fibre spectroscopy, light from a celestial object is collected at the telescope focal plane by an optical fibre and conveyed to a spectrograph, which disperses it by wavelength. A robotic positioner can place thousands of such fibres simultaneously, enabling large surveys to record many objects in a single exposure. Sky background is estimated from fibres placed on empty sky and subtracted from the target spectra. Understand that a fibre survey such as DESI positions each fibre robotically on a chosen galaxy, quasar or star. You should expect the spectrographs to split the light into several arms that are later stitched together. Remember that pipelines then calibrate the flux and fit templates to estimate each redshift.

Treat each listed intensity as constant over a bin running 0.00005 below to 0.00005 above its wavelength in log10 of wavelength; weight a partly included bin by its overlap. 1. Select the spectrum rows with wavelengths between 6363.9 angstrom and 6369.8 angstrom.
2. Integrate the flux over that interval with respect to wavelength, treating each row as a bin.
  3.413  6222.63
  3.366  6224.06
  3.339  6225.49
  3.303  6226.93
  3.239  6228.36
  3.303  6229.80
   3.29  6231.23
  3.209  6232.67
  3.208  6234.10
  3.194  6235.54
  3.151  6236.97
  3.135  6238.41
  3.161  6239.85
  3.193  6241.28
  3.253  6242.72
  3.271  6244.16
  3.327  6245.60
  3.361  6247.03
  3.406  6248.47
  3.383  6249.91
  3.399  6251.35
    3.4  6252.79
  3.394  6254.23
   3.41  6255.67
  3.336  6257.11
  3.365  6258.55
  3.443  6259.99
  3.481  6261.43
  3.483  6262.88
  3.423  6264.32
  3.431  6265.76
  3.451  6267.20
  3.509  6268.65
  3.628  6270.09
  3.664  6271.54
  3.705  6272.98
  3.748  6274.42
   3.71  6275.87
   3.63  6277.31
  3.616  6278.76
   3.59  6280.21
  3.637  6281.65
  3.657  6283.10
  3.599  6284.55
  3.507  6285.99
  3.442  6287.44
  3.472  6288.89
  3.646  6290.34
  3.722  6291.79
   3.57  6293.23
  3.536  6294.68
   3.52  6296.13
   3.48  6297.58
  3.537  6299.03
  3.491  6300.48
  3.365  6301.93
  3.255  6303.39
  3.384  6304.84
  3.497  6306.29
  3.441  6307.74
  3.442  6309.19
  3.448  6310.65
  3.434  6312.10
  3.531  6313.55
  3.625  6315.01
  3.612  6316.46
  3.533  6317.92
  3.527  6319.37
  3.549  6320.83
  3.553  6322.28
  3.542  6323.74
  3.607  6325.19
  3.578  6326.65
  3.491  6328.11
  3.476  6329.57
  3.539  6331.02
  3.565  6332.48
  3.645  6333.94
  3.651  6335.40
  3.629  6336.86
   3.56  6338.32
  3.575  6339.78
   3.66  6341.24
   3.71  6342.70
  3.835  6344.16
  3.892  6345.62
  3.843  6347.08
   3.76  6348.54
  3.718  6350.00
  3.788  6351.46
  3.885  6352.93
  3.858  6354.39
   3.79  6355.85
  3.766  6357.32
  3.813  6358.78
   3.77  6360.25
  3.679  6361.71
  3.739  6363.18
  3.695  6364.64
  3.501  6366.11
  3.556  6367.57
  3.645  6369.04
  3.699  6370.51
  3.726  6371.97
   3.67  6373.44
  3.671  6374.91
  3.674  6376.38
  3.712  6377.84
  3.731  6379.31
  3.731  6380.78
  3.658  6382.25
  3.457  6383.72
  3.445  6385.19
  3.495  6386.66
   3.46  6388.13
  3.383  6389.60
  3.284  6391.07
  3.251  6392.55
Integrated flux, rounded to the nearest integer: 21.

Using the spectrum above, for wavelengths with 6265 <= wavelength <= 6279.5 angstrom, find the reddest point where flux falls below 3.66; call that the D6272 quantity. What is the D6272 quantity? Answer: 6278.76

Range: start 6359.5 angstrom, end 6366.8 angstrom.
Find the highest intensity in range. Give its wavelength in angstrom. 6360.25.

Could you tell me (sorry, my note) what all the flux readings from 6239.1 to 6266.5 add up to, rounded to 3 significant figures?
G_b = 63.9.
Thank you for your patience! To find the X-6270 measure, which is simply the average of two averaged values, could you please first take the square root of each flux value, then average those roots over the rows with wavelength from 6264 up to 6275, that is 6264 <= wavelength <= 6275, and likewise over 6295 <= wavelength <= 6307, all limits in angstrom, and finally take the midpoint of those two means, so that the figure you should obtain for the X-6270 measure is 1.87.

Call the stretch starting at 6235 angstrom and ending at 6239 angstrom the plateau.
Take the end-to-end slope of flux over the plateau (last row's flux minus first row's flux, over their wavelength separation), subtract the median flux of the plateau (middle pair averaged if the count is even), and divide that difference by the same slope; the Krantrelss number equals 154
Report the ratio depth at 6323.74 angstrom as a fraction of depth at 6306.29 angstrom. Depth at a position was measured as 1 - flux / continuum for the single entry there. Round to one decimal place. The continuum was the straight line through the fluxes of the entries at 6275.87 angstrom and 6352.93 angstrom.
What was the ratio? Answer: 1.0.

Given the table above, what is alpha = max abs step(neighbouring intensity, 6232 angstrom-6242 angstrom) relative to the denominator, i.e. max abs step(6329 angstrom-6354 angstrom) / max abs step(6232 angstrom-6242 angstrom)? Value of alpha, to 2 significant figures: 2.9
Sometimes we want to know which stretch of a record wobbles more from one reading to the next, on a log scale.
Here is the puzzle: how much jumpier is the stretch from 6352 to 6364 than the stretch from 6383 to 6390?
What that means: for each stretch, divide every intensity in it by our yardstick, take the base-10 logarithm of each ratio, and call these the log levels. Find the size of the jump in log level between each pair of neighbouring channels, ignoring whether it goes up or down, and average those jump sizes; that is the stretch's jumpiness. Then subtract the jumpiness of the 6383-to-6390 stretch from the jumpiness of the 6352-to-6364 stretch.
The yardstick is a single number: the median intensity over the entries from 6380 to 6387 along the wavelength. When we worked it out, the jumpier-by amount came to 0.0004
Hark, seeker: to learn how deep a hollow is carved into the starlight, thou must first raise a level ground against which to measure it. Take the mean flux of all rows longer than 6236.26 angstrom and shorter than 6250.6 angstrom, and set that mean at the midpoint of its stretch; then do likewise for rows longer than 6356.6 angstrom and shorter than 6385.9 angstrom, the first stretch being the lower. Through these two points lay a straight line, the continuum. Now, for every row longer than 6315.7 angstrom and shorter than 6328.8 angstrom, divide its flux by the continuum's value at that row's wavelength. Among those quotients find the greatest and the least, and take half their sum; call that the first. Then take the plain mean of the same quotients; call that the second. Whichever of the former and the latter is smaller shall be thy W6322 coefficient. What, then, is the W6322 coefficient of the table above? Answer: 1.01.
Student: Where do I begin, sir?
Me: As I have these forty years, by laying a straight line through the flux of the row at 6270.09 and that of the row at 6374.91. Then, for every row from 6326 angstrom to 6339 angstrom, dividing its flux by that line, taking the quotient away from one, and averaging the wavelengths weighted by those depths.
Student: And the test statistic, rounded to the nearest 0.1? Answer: 6331.0 angstrom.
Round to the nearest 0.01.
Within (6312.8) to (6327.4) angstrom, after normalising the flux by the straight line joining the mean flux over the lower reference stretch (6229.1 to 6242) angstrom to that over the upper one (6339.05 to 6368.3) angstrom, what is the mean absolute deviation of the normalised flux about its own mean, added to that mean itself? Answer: 1.00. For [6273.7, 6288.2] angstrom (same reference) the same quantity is 1.08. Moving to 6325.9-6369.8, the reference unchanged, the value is 1.02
